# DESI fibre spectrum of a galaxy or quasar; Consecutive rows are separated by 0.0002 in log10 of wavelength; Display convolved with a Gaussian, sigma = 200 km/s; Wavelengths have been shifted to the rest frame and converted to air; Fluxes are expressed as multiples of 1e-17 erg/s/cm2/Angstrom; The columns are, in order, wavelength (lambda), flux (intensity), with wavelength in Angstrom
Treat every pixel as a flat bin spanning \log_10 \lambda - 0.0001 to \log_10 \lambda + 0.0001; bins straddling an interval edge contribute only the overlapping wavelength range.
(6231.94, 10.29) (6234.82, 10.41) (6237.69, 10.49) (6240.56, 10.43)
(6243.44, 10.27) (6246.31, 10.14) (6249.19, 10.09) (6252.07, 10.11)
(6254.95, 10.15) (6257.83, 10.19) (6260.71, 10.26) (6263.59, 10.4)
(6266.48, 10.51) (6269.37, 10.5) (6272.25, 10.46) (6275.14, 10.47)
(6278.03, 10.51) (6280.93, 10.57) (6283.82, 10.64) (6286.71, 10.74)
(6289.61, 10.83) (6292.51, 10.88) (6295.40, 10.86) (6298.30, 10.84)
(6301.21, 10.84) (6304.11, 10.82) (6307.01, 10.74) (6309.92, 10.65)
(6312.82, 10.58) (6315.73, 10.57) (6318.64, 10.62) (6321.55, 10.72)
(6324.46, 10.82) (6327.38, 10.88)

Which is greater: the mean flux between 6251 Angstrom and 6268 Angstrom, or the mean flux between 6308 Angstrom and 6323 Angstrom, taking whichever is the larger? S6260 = 10.63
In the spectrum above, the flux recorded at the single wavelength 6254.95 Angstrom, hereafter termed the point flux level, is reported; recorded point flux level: 10.15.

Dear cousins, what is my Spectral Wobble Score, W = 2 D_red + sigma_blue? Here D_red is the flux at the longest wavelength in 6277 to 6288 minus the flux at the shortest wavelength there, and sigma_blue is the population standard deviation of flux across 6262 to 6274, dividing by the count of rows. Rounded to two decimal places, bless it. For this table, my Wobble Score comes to 0.50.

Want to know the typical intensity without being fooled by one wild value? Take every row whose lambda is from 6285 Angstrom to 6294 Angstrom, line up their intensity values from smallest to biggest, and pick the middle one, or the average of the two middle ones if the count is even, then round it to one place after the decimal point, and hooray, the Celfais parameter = 10.8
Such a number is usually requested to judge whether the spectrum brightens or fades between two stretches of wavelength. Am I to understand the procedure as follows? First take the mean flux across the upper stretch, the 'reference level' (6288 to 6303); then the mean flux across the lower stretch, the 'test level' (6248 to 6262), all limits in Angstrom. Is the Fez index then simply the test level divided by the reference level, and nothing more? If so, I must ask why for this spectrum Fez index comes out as 0.94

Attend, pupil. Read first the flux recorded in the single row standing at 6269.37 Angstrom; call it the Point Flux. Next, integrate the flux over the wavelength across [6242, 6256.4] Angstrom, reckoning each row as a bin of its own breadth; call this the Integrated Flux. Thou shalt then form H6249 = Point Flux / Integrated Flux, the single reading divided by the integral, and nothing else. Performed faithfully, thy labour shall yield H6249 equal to 0.072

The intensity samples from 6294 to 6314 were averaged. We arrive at 10.76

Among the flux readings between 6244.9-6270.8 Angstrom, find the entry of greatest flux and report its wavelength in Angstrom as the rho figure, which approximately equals 6266.48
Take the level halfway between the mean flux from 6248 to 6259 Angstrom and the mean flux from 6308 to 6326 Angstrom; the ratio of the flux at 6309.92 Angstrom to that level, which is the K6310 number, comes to 1.02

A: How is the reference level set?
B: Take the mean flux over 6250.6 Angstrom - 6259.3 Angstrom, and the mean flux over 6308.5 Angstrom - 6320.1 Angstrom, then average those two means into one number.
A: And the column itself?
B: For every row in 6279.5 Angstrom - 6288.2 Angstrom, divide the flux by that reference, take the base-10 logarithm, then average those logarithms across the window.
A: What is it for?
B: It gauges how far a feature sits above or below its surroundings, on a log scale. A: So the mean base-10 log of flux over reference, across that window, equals 0.0112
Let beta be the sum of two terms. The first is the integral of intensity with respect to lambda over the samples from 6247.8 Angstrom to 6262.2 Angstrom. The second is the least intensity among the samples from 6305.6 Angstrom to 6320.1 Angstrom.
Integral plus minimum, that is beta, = 157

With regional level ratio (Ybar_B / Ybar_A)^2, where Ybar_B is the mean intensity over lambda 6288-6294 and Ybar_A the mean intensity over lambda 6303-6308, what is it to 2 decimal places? 1.01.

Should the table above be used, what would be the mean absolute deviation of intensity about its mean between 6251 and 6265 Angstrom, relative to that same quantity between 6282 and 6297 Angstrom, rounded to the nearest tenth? 1.1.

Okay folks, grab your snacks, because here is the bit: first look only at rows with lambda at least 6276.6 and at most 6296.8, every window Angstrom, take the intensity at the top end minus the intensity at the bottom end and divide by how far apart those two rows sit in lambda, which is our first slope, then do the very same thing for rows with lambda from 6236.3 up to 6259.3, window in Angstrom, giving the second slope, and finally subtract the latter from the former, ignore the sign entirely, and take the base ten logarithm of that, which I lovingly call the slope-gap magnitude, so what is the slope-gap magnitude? -1.46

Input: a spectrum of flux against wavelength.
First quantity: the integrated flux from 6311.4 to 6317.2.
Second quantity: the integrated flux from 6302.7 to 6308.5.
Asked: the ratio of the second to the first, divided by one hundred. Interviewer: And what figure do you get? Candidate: 0.0102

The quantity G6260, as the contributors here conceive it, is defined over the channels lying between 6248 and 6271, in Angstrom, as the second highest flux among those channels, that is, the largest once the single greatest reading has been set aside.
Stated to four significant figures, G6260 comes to 10.50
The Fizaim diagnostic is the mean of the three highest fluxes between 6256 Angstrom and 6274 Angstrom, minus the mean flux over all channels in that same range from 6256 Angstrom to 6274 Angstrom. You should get 0.10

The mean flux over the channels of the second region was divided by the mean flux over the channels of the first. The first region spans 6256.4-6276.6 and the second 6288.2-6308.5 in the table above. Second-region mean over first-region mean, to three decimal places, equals 1.041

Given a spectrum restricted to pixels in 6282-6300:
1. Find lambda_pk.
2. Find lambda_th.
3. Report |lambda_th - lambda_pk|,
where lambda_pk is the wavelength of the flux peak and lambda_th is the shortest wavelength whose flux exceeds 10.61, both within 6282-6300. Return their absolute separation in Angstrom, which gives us 8.7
